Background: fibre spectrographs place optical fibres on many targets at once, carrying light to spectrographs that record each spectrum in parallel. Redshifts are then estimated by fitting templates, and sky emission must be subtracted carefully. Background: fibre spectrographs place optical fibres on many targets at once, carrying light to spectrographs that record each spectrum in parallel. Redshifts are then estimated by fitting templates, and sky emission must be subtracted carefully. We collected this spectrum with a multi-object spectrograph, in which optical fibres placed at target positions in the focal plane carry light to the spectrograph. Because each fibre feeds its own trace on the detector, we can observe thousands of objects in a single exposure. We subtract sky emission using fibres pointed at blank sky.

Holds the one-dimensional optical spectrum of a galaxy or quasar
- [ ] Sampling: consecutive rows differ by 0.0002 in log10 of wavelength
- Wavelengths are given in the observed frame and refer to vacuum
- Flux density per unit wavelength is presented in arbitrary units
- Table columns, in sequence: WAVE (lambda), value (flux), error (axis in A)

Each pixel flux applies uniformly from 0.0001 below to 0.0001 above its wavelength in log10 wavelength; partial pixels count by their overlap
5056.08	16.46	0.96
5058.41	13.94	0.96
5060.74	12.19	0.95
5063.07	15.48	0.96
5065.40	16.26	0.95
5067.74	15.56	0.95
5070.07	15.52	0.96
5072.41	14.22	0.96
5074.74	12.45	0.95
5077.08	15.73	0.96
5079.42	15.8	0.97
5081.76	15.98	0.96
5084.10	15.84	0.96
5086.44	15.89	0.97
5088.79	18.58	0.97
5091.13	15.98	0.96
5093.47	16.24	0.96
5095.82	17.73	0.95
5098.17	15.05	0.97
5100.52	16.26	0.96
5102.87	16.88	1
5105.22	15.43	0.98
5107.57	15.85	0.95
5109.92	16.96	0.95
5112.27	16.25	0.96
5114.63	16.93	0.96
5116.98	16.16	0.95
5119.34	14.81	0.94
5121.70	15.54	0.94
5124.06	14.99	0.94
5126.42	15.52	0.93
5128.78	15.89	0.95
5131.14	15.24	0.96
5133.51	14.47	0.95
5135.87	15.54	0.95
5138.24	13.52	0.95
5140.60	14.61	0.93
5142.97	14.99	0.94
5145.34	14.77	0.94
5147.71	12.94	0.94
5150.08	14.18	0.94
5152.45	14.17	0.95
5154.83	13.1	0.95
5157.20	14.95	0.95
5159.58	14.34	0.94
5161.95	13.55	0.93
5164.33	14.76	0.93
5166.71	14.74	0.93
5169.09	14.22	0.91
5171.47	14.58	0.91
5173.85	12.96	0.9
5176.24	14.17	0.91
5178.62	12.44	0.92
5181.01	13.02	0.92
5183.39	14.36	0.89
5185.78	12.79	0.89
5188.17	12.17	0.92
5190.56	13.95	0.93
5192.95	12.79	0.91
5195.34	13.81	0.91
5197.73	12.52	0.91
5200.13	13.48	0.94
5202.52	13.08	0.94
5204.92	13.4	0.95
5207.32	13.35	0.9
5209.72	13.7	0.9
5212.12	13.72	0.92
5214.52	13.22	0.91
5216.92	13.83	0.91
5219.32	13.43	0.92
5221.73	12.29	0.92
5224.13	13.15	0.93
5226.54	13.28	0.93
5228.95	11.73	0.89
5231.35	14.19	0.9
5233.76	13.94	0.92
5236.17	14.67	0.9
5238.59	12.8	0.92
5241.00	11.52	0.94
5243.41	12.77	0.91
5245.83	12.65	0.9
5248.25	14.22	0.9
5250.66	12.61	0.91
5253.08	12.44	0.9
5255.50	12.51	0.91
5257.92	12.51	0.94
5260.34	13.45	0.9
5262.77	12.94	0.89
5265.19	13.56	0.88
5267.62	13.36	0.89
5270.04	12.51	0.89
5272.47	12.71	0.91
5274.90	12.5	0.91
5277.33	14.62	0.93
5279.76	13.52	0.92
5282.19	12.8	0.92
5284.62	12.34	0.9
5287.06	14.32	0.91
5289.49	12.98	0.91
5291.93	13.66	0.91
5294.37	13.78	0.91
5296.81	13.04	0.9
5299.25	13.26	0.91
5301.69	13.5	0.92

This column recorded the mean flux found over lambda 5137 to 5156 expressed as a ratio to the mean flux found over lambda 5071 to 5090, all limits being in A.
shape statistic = 0.90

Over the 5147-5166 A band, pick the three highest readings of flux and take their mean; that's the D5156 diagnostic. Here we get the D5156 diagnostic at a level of 14.7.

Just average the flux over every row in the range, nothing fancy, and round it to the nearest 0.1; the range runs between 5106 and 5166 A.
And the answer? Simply 15.0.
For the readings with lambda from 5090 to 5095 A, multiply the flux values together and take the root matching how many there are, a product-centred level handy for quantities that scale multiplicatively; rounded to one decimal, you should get 16.1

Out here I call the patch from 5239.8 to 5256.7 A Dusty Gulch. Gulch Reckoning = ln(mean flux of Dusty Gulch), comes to 2.54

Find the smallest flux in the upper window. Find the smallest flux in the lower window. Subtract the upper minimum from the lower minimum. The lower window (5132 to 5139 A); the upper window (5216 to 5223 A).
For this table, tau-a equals 1.2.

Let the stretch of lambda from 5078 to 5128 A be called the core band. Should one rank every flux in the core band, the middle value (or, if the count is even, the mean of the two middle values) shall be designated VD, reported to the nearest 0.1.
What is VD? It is 16.0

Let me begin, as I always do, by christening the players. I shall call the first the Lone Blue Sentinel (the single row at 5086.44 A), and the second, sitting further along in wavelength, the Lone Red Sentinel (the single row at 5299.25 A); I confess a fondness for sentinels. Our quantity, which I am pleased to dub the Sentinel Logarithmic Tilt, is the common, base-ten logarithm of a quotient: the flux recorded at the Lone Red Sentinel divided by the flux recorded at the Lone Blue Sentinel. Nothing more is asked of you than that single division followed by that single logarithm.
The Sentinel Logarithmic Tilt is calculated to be -0.08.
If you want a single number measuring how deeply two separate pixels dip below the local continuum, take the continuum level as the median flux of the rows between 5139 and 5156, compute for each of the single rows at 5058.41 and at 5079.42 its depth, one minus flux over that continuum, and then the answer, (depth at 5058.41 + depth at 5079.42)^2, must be 0.0095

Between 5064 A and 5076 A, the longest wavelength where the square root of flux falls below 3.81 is 5074.74 A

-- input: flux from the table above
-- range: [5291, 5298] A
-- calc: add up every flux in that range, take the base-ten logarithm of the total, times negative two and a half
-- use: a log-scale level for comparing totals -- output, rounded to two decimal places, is -4.02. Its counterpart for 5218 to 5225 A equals -3.97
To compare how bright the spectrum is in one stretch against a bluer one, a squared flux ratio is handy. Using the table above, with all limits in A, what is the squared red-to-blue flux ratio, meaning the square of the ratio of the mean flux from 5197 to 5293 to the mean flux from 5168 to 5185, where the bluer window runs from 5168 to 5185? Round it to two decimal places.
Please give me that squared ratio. 0.93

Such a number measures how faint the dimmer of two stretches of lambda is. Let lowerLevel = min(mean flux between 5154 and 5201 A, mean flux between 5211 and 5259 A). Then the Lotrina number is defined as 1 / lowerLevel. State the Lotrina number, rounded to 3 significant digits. 0.0765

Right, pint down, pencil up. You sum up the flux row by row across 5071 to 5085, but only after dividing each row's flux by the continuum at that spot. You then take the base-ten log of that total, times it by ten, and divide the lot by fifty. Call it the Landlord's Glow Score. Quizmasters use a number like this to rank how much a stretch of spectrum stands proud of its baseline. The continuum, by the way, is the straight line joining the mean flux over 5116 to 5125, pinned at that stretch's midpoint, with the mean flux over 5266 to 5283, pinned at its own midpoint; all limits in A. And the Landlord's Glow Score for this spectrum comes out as 0.150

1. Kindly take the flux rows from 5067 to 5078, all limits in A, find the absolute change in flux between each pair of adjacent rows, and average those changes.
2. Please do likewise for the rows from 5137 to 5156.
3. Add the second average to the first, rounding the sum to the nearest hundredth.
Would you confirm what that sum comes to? 2.43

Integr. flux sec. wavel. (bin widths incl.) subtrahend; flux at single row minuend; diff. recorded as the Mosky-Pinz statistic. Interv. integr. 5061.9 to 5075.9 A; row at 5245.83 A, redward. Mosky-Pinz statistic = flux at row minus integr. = -196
